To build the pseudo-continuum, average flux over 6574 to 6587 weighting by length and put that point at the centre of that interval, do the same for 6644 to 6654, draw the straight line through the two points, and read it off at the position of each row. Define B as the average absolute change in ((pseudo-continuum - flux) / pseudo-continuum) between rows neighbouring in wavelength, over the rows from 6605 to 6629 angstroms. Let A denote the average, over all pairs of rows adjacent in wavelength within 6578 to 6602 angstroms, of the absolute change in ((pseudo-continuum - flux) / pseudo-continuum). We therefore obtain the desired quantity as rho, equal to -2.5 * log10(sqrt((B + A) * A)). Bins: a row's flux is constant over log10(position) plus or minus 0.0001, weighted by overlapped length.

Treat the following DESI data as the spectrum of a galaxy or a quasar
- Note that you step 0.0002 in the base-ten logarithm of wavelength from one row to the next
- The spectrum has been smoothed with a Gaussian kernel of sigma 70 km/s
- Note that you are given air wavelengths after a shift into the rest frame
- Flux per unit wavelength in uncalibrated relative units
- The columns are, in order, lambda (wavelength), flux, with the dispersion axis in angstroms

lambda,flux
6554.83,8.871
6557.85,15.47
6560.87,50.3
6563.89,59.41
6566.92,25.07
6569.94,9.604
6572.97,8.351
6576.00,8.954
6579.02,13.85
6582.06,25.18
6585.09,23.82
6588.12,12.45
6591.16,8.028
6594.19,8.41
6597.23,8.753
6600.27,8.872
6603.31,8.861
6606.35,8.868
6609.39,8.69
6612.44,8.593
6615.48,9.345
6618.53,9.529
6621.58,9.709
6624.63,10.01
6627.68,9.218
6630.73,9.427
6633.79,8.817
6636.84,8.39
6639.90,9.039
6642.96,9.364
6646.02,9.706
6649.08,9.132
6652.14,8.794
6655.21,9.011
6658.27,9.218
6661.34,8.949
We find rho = 1.4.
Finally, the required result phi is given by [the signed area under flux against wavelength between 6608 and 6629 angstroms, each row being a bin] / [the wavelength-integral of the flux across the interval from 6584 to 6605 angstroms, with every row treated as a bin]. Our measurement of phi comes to 0.8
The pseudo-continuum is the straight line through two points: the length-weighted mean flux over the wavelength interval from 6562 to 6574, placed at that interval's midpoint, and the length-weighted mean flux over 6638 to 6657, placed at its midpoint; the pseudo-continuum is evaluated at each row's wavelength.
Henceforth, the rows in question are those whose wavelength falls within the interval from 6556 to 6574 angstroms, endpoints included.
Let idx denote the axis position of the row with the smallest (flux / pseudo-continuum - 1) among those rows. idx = 6572.97 angstroms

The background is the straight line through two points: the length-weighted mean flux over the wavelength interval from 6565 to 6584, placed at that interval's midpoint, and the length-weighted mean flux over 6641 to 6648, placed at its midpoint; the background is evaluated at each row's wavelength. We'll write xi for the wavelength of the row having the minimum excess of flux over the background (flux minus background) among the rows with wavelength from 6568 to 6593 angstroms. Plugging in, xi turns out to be 6572.97 angstroms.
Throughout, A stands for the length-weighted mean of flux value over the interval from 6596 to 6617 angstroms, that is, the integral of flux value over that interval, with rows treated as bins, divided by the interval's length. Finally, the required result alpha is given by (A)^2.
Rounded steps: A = 9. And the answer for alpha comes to 78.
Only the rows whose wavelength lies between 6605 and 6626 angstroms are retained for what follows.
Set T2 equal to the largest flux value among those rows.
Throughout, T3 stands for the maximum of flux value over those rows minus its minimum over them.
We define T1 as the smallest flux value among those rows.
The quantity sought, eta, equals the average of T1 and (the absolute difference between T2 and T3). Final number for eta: 8.59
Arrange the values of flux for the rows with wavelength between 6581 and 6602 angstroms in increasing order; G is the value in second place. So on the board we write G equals 8.41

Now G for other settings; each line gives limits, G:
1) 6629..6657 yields 8.794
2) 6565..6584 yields 8.954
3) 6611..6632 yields 9.218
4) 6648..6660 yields 9.011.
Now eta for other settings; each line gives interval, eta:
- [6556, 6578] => 8.35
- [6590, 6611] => 8.03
